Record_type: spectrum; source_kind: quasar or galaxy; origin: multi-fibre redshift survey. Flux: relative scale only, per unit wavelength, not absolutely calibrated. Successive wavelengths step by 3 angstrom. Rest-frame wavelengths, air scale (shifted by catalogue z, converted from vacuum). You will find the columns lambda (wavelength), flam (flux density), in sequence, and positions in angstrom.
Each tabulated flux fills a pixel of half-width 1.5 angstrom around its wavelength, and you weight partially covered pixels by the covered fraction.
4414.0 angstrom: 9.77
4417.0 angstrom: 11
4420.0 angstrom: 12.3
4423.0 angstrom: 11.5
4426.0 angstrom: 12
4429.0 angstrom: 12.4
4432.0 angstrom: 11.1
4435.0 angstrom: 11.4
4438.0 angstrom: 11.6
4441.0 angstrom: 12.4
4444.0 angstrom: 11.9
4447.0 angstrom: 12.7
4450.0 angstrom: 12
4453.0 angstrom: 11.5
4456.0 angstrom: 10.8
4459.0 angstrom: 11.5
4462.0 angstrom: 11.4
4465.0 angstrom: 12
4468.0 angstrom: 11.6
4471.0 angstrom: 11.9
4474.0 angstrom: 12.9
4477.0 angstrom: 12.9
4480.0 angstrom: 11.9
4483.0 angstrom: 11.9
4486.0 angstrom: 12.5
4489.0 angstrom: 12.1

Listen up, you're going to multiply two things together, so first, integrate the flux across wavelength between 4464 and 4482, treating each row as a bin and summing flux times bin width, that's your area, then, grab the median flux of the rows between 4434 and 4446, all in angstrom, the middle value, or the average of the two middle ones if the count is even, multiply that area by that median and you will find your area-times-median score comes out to 2580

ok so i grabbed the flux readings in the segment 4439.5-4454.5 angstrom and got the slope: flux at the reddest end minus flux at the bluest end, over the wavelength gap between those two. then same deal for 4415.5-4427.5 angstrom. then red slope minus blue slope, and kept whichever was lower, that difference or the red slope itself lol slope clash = -0.19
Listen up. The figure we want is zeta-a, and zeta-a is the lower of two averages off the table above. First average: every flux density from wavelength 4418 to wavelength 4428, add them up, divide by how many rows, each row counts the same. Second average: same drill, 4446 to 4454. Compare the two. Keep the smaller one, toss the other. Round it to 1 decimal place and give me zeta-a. 11.9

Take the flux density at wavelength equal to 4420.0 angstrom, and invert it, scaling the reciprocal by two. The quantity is 0.1626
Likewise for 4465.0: 0.1667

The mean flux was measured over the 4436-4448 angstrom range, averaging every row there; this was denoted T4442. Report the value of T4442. 12.1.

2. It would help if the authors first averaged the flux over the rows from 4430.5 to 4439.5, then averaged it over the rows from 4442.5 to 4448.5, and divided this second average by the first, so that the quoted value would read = 1.08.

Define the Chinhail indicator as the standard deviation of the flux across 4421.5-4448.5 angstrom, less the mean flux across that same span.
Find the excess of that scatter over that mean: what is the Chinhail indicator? -11.4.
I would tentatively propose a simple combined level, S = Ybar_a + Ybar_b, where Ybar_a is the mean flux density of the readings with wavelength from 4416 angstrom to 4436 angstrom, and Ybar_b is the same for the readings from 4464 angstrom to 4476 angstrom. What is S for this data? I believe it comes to 23.8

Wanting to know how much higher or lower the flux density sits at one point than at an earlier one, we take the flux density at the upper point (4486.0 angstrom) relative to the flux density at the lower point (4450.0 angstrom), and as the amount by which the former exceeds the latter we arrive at 0.50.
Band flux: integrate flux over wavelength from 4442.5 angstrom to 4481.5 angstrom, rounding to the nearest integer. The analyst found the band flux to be 465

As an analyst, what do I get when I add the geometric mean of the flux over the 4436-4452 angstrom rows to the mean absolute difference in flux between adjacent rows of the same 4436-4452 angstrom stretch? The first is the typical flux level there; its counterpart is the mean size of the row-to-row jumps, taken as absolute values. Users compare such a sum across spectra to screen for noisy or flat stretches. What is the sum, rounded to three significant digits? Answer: 12.8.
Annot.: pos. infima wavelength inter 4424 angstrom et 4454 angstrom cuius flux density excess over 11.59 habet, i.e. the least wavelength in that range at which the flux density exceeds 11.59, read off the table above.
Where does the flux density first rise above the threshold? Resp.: 4426.0 angstrom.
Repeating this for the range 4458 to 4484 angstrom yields 4465.0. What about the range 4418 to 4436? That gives 4420.0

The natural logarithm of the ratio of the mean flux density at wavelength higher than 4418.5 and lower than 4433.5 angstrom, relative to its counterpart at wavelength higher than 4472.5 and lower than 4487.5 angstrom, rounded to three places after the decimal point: -0.046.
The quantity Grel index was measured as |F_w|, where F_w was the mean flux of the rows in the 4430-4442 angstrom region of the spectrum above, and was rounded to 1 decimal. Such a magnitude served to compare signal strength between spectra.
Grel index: 11.6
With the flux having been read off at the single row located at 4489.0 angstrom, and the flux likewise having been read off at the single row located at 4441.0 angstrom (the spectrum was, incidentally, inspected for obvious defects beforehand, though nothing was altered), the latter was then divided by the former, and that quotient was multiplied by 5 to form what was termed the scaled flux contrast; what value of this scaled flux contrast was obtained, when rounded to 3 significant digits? 5.12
